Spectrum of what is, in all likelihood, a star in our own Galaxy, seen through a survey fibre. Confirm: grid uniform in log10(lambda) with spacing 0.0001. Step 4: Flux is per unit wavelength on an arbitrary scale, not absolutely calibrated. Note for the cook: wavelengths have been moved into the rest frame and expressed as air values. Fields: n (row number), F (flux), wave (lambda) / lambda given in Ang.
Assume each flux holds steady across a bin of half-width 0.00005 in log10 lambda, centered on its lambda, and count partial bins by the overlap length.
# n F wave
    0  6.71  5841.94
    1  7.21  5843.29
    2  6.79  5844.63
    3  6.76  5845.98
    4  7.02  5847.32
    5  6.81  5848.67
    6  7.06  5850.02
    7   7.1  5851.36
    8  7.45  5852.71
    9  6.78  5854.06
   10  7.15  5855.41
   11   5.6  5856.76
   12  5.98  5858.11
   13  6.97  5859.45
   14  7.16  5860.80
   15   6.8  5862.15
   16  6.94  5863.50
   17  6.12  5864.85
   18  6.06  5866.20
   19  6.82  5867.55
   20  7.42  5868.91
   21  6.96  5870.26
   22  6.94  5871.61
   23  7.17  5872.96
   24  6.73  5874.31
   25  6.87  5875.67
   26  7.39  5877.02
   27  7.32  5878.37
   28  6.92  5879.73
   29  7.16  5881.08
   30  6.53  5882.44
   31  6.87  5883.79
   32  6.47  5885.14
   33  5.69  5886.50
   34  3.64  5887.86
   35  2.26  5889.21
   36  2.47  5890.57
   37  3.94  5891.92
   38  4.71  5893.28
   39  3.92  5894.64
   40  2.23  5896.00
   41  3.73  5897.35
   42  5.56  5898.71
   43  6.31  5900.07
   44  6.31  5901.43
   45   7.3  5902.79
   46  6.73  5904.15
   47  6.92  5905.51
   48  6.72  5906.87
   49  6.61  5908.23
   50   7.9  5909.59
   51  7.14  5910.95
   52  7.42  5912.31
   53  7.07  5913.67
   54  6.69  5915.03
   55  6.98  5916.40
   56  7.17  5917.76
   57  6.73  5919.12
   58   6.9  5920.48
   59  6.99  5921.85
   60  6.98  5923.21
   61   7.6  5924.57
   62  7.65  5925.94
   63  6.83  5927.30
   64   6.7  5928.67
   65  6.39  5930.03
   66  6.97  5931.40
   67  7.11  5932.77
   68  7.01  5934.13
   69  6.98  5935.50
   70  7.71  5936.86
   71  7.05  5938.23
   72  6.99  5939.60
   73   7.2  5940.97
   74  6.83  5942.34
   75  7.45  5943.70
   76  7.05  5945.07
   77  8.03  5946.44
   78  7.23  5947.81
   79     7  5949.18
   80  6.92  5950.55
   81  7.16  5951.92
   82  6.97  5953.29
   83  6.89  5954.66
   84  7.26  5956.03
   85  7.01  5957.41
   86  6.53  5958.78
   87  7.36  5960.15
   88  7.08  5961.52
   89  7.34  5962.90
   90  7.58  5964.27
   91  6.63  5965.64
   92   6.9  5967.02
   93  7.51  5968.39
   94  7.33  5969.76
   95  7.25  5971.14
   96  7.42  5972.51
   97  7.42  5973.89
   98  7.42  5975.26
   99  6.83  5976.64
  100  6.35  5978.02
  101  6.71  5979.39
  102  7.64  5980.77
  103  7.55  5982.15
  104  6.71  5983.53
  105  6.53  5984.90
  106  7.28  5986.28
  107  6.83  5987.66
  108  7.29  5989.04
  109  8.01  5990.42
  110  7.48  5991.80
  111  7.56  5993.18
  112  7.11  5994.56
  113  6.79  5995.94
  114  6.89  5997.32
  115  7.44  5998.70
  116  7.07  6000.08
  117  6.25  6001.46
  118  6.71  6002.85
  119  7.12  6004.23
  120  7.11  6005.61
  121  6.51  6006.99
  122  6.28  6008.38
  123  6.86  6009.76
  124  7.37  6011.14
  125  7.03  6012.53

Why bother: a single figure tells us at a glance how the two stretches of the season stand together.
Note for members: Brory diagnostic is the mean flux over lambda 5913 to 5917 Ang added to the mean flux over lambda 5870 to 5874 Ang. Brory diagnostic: 13.9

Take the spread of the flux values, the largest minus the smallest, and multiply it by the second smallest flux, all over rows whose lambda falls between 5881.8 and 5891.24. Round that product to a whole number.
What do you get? 11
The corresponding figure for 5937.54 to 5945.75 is 4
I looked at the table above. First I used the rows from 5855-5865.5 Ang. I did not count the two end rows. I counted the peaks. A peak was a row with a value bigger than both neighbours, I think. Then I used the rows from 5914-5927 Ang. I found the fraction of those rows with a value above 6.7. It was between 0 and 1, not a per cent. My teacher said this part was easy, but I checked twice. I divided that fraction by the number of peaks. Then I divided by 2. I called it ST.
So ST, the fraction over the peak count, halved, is 0.22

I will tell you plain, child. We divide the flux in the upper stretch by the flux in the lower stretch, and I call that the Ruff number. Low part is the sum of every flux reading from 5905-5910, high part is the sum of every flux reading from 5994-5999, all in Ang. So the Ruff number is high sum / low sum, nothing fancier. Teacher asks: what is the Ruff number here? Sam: 1.003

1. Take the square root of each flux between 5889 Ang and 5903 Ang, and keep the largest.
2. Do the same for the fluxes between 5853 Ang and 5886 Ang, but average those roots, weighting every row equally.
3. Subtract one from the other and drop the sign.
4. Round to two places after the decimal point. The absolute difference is 0.10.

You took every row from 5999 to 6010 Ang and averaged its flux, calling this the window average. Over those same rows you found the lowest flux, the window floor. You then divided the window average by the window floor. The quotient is 1.08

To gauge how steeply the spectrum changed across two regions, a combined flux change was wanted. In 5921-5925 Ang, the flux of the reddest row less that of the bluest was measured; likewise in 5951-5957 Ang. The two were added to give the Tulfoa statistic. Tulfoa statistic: 0.71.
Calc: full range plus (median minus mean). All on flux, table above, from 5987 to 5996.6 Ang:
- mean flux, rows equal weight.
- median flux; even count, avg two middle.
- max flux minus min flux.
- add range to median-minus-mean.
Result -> 1.2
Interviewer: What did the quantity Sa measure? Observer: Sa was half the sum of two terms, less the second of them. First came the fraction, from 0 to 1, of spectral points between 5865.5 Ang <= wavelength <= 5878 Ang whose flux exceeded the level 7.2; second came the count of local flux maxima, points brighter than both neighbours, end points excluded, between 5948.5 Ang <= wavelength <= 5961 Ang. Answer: -0.89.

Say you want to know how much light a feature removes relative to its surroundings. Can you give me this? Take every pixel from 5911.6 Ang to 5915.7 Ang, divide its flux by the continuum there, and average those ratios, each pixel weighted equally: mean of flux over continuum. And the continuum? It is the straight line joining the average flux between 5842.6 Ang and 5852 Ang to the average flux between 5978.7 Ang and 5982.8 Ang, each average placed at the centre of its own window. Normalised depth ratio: 0.99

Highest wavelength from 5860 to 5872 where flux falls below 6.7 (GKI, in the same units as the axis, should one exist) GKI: 5866.20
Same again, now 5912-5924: 5915.03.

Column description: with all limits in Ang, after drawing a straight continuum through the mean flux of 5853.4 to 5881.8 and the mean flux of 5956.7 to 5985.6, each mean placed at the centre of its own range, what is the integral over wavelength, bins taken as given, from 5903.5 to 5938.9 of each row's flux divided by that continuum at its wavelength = 36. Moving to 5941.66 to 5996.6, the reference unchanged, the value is 55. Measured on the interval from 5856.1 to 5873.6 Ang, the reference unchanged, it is 17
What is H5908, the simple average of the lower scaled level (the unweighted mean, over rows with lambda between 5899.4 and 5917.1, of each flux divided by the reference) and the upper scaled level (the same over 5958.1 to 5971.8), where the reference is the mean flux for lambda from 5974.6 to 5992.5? 0.99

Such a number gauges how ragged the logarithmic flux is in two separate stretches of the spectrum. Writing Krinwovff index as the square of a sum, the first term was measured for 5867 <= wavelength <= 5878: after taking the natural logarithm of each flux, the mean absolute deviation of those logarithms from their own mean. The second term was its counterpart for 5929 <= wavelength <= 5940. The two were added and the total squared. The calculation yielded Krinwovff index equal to 0.003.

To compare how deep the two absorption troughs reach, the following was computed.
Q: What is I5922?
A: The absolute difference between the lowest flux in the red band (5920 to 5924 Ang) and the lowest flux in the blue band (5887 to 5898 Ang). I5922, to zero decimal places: 5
